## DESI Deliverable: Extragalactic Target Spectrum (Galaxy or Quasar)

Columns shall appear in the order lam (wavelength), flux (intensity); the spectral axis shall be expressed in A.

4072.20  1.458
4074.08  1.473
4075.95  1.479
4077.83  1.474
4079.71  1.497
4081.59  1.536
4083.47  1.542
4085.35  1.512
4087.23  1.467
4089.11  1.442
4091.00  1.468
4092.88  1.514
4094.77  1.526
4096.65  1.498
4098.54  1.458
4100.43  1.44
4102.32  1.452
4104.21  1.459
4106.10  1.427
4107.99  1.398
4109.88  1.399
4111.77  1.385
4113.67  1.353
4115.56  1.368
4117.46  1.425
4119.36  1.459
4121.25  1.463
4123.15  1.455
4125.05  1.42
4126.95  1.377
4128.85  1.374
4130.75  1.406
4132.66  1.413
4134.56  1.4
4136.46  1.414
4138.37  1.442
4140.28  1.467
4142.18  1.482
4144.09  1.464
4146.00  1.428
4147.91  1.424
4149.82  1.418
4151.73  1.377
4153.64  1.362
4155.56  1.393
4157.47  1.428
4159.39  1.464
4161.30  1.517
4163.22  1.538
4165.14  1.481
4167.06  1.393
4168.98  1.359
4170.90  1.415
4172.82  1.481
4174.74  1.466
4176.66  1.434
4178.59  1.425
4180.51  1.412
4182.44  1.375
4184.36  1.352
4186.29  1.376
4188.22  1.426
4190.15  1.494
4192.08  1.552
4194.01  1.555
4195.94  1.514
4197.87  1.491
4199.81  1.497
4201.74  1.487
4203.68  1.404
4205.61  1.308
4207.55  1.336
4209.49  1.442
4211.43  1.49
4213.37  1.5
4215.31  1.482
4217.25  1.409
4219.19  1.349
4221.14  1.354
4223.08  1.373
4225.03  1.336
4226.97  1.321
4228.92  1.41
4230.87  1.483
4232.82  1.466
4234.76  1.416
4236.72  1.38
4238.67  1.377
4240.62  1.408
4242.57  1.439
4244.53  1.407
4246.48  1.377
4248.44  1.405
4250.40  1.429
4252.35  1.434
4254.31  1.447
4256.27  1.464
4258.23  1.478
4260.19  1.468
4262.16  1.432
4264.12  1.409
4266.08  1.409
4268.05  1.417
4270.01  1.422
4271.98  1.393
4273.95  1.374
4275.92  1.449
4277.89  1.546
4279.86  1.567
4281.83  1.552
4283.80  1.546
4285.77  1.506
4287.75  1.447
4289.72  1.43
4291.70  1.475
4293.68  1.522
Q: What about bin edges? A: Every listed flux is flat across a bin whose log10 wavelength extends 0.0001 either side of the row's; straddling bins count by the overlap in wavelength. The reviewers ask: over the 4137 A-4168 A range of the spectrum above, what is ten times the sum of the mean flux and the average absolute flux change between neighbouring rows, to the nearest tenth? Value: 14.7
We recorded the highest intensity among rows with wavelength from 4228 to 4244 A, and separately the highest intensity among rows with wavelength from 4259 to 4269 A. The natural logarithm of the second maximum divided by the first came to -0.010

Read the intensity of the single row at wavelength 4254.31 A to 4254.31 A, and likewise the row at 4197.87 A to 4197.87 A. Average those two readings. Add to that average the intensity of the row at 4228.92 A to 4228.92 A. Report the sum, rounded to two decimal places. 2.88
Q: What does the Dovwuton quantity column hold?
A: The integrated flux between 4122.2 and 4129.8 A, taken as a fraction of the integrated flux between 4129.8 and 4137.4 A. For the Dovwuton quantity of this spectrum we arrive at 1.00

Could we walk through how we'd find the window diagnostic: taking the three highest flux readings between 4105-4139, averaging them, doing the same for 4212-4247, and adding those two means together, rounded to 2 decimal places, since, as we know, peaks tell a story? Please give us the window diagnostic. 2.95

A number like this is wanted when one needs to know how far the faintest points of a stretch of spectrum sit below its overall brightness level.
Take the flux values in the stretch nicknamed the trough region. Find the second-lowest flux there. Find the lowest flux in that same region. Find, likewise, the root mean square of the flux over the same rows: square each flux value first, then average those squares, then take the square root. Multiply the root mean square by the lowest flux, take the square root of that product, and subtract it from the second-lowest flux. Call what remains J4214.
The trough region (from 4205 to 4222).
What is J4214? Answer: -0.022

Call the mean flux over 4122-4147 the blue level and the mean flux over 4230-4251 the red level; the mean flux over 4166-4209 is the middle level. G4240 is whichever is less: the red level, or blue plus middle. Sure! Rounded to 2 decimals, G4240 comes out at 1.42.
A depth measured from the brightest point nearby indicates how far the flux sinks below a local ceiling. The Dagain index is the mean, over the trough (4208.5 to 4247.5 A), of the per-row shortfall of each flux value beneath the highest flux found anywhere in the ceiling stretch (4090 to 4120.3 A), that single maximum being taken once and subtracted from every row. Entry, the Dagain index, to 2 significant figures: 0.12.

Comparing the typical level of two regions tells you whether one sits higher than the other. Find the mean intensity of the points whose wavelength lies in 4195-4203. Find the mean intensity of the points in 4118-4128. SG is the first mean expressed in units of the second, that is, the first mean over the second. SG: 1.04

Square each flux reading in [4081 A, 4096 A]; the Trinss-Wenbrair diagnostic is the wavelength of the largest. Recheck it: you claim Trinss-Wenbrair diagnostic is 4083.47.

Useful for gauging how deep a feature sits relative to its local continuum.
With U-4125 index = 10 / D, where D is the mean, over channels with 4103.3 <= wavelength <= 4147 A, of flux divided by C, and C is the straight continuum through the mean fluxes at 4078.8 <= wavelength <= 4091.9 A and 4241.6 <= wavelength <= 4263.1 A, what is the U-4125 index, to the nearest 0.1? 10.4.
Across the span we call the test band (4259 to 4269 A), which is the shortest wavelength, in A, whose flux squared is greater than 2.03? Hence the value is 4260.19 A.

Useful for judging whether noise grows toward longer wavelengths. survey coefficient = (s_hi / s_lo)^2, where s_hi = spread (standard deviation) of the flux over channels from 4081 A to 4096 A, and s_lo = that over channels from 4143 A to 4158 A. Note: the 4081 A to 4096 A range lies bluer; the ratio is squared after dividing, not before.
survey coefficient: 1.3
